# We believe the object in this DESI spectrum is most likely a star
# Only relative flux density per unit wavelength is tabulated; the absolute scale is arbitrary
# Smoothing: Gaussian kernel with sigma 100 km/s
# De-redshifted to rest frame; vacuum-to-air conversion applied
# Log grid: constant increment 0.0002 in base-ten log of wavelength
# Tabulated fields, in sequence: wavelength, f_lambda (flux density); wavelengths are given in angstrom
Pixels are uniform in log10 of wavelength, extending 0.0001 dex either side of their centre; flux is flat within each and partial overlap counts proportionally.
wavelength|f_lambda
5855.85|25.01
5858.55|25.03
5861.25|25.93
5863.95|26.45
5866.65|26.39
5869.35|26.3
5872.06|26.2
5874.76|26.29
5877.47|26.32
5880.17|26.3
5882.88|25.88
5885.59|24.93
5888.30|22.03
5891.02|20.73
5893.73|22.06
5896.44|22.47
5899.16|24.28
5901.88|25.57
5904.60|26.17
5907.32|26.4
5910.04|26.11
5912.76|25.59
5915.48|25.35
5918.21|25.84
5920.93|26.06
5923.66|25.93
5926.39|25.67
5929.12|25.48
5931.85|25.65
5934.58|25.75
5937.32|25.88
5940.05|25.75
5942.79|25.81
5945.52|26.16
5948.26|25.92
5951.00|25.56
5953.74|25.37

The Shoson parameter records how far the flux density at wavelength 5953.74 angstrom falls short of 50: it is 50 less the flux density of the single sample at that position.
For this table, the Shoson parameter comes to 24.6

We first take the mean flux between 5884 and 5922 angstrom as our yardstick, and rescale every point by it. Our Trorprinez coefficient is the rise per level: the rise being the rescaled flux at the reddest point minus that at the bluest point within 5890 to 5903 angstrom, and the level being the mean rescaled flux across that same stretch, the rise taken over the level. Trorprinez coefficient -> 0.21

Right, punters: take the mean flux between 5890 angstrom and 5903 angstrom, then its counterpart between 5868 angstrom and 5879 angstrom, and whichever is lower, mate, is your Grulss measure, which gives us 23.0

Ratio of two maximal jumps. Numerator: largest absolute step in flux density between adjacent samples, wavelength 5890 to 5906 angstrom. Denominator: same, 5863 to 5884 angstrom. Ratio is 4.3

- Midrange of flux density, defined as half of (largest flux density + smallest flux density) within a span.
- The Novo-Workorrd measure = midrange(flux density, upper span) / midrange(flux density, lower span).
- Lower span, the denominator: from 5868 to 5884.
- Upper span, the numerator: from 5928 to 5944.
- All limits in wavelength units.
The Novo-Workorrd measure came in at 0.98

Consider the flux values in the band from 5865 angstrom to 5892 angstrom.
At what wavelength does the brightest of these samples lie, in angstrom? 5866.65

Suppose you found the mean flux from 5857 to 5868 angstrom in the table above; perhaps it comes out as 25.9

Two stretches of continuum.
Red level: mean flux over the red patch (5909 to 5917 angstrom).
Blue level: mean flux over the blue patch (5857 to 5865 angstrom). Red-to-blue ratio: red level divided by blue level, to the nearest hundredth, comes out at 1.00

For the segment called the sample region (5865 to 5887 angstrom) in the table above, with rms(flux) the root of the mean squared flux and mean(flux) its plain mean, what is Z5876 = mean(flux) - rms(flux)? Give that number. -0.004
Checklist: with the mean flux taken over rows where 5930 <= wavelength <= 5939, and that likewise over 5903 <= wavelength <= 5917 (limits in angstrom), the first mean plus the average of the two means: 51.6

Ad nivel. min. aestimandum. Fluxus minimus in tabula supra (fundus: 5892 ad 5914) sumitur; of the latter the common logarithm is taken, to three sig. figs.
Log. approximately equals 1.34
